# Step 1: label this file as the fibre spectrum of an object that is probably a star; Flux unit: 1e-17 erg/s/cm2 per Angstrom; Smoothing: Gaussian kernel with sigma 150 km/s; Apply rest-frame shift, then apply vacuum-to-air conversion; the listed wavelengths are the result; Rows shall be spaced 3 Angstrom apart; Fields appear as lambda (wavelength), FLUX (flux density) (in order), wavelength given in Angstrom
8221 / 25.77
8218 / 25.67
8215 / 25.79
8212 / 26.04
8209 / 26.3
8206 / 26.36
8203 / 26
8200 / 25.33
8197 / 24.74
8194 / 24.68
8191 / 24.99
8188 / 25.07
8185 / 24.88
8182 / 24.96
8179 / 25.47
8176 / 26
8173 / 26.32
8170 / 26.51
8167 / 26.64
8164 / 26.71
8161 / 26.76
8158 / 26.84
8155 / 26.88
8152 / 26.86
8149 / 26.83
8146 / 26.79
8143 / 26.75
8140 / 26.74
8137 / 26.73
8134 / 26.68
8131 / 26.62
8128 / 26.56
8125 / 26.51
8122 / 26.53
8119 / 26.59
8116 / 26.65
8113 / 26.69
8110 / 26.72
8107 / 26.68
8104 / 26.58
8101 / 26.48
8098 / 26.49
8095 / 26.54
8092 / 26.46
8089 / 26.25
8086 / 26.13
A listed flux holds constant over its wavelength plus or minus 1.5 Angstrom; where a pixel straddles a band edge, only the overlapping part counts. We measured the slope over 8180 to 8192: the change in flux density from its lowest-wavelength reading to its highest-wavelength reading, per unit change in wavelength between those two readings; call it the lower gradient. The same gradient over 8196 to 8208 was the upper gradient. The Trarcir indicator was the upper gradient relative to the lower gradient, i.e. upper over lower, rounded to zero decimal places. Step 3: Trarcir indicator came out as 54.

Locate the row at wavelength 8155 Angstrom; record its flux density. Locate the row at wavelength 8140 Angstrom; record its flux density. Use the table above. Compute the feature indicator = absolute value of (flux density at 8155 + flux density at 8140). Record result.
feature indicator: 53.6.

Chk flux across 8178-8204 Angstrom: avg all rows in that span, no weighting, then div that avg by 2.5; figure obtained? 10.0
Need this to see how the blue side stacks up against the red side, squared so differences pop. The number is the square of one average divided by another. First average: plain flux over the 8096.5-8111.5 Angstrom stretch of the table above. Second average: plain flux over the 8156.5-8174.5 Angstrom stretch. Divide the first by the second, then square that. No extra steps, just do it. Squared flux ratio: 1.00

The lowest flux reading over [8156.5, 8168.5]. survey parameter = 26.64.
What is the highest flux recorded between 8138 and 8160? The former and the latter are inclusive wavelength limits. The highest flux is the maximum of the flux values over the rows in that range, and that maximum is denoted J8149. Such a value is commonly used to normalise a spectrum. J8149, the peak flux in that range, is 26.88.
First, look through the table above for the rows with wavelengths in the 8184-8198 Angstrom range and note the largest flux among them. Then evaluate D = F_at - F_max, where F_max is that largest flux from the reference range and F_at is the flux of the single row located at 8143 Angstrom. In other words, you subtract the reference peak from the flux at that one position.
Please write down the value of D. 1.7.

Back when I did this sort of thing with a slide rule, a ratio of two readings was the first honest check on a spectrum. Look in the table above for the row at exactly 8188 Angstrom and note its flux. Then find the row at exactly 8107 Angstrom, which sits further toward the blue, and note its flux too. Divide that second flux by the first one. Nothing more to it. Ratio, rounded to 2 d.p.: 1.06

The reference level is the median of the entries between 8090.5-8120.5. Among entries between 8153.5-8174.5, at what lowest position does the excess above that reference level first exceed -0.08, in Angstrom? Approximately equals 8155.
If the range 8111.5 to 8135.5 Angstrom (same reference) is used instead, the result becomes 8113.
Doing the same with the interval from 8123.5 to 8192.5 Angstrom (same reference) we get 8125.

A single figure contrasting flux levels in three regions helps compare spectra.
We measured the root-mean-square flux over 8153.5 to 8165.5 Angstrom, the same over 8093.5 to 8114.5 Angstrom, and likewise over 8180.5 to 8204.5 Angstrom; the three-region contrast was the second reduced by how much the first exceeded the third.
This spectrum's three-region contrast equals 24.9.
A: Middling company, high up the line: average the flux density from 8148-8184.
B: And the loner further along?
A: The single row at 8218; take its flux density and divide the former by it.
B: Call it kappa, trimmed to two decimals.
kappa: 1.03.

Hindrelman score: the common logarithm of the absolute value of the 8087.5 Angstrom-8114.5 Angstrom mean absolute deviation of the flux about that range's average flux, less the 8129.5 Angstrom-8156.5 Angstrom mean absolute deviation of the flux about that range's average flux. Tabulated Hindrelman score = -1.4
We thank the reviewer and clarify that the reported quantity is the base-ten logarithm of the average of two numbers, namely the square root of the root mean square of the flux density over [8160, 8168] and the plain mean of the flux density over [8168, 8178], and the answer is 1.20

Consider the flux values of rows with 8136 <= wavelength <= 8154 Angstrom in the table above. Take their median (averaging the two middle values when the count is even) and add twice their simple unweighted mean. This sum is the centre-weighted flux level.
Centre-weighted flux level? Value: 80.3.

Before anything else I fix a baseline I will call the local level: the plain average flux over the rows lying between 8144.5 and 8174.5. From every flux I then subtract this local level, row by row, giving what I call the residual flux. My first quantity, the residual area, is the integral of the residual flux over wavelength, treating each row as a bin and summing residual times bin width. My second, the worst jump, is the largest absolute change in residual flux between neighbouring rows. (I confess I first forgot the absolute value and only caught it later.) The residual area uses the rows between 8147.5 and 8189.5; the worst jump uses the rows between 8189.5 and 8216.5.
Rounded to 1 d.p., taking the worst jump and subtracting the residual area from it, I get 22.5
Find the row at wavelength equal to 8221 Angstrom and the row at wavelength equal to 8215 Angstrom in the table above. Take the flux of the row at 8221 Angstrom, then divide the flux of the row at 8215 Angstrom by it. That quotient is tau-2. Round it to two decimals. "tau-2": 1.00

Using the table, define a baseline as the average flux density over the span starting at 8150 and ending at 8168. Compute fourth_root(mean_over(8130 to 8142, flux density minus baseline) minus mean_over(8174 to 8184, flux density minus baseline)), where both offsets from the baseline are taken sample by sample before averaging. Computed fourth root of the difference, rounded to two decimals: 1.05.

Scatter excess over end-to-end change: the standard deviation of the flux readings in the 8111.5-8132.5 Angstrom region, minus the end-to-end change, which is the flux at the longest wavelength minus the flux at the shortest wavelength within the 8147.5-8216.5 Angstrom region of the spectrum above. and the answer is 1.1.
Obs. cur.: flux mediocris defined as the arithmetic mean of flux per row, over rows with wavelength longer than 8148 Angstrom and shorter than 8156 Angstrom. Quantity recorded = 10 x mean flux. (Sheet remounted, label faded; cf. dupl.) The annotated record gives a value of 269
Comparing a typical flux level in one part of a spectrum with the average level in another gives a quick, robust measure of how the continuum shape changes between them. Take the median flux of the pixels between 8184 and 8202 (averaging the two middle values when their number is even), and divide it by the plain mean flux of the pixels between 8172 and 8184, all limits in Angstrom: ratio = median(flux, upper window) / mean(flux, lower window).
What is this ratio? 0.97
